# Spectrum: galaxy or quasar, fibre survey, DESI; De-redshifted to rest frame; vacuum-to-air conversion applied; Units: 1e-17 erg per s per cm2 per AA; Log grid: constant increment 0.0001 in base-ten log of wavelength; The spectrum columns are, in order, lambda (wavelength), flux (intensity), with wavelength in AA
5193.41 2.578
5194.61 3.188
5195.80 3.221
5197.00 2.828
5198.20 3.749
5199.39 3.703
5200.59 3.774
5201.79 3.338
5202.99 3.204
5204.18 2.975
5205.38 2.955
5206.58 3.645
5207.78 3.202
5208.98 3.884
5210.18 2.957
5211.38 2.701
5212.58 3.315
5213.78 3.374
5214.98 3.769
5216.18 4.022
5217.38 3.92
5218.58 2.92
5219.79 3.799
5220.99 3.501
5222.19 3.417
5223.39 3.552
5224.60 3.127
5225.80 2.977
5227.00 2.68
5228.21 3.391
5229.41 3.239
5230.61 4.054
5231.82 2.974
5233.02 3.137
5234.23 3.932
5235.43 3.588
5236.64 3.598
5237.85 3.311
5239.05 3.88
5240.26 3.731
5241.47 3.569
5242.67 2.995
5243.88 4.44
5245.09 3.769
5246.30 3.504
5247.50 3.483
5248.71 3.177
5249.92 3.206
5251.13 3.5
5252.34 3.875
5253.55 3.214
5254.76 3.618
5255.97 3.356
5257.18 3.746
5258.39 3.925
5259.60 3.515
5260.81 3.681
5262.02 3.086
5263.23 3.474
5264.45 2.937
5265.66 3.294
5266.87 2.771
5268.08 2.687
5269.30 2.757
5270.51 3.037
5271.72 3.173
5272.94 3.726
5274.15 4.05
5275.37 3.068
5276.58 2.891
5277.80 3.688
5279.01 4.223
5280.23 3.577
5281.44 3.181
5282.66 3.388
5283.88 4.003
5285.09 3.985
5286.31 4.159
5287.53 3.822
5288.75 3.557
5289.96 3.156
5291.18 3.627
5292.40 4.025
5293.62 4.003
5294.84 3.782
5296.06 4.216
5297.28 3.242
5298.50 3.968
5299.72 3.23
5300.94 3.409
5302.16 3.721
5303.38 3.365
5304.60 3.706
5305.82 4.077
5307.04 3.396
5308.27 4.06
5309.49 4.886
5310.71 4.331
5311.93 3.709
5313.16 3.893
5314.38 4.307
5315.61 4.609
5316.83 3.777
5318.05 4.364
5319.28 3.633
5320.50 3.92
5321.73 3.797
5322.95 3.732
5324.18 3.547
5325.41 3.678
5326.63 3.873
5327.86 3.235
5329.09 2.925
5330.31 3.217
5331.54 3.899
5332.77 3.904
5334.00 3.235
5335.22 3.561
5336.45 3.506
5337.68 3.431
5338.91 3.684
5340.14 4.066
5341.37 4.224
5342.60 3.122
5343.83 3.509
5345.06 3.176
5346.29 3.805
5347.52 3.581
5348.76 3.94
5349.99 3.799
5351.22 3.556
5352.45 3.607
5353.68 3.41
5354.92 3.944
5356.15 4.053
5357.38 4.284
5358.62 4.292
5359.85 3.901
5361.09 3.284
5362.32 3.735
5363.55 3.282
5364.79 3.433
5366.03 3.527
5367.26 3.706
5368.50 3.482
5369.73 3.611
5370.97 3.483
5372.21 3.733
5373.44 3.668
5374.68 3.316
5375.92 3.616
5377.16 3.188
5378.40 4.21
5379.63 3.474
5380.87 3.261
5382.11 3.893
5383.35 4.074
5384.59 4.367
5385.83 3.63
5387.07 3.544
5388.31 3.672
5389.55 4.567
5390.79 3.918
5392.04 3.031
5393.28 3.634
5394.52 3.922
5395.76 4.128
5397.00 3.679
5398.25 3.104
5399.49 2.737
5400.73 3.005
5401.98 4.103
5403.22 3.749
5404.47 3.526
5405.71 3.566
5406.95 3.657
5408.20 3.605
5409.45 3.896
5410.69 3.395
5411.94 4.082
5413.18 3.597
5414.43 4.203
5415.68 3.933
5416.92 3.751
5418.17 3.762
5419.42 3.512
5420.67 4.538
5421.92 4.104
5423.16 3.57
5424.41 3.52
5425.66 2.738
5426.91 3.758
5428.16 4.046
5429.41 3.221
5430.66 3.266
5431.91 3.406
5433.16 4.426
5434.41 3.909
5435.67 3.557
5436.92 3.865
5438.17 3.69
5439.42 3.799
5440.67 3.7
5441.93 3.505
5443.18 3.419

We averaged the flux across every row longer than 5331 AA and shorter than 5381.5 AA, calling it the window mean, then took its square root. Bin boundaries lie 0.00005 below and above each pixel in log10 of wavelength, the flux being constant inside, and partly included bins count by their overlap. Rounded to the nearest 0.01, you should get 1.91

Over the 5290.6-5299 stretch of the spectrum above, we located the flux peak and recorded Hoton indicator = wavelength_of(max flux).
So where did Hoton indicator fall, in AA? 5296.06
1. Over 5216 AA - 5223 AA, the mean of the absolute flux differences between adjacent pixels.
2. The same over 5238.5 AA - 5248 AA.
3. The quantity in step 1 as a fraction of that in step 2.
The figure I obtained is 1.0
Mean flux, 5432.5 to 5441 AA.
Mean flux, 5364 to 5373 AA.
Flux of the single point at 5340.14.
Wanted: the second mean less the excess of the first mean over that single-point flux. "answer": 3.8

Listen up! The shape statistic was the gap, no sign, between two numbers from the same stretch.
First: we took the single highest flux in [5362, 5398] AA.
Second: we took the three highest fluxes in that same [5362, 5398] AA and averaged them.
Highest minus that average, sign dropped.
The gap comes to 0.19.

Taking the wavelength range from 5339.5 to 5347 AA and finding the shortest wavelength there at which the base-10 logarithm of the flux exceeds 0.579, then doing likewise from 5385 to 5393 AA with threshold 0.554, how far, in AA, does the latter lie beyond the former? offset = 45.7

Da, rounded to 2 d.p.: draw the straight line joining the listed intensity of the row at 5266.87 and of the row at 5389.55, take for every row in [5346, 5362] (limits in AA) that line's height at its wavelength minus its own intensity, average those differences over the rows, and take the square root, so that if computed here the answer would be 0.49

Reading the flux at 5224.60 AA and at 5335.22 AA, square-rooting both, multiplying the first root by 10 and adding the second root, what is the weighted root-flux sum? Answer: 19.6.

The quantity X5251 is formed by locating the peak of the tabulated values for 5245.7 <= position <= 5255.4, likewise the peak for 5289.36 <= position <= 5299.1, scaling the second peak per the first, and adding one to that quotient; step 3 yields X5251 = 2.09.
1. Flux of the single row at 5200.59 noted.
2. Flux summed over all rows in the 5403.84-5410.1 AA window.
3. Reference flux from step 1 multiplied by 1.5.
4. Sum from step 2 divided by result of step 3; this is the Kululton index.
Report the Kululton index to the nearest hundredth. 3.22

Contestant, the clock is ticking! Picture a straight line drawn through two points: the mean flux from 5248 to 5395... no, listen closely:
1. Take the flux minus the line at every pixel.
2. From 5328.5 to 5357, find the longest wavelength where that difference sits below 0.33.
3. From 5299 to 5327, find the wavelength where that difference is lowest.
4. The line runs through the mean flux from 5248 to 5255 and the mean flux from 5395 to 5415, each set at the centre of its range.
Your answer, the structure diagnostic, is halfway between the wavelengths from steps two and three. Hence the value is 5326.7 AA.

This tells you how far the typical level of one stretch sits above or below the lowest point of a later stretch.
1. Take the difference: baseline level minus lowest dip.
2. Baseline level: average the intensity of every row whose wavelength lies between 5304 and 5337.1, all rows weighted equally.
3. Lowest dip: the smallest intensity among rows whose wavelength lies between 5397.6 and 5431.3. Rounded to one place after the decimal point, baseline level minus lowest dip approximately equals 1.1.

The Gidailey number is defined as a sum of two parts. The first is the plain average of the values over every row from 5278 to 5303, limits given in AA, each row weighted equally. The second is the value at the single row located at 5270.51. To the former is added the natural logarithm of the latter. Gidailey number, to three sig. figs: 4.82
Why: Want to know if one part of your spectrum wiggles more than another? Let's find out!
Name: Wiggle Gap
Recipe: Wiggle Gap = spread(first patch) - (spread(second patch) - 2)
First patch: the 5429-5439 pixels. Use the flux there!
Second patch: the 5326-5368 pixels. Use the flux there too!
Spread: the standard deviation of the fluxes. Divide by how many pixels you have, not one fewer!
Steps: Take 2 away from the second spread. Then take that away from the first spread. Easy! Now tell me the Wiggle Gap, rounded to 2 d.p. 2.03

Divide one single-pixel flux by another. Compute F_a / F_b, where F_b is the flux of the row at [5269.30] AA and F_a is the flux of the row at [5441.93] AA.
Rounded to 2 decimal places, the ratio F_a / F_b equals 1.27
